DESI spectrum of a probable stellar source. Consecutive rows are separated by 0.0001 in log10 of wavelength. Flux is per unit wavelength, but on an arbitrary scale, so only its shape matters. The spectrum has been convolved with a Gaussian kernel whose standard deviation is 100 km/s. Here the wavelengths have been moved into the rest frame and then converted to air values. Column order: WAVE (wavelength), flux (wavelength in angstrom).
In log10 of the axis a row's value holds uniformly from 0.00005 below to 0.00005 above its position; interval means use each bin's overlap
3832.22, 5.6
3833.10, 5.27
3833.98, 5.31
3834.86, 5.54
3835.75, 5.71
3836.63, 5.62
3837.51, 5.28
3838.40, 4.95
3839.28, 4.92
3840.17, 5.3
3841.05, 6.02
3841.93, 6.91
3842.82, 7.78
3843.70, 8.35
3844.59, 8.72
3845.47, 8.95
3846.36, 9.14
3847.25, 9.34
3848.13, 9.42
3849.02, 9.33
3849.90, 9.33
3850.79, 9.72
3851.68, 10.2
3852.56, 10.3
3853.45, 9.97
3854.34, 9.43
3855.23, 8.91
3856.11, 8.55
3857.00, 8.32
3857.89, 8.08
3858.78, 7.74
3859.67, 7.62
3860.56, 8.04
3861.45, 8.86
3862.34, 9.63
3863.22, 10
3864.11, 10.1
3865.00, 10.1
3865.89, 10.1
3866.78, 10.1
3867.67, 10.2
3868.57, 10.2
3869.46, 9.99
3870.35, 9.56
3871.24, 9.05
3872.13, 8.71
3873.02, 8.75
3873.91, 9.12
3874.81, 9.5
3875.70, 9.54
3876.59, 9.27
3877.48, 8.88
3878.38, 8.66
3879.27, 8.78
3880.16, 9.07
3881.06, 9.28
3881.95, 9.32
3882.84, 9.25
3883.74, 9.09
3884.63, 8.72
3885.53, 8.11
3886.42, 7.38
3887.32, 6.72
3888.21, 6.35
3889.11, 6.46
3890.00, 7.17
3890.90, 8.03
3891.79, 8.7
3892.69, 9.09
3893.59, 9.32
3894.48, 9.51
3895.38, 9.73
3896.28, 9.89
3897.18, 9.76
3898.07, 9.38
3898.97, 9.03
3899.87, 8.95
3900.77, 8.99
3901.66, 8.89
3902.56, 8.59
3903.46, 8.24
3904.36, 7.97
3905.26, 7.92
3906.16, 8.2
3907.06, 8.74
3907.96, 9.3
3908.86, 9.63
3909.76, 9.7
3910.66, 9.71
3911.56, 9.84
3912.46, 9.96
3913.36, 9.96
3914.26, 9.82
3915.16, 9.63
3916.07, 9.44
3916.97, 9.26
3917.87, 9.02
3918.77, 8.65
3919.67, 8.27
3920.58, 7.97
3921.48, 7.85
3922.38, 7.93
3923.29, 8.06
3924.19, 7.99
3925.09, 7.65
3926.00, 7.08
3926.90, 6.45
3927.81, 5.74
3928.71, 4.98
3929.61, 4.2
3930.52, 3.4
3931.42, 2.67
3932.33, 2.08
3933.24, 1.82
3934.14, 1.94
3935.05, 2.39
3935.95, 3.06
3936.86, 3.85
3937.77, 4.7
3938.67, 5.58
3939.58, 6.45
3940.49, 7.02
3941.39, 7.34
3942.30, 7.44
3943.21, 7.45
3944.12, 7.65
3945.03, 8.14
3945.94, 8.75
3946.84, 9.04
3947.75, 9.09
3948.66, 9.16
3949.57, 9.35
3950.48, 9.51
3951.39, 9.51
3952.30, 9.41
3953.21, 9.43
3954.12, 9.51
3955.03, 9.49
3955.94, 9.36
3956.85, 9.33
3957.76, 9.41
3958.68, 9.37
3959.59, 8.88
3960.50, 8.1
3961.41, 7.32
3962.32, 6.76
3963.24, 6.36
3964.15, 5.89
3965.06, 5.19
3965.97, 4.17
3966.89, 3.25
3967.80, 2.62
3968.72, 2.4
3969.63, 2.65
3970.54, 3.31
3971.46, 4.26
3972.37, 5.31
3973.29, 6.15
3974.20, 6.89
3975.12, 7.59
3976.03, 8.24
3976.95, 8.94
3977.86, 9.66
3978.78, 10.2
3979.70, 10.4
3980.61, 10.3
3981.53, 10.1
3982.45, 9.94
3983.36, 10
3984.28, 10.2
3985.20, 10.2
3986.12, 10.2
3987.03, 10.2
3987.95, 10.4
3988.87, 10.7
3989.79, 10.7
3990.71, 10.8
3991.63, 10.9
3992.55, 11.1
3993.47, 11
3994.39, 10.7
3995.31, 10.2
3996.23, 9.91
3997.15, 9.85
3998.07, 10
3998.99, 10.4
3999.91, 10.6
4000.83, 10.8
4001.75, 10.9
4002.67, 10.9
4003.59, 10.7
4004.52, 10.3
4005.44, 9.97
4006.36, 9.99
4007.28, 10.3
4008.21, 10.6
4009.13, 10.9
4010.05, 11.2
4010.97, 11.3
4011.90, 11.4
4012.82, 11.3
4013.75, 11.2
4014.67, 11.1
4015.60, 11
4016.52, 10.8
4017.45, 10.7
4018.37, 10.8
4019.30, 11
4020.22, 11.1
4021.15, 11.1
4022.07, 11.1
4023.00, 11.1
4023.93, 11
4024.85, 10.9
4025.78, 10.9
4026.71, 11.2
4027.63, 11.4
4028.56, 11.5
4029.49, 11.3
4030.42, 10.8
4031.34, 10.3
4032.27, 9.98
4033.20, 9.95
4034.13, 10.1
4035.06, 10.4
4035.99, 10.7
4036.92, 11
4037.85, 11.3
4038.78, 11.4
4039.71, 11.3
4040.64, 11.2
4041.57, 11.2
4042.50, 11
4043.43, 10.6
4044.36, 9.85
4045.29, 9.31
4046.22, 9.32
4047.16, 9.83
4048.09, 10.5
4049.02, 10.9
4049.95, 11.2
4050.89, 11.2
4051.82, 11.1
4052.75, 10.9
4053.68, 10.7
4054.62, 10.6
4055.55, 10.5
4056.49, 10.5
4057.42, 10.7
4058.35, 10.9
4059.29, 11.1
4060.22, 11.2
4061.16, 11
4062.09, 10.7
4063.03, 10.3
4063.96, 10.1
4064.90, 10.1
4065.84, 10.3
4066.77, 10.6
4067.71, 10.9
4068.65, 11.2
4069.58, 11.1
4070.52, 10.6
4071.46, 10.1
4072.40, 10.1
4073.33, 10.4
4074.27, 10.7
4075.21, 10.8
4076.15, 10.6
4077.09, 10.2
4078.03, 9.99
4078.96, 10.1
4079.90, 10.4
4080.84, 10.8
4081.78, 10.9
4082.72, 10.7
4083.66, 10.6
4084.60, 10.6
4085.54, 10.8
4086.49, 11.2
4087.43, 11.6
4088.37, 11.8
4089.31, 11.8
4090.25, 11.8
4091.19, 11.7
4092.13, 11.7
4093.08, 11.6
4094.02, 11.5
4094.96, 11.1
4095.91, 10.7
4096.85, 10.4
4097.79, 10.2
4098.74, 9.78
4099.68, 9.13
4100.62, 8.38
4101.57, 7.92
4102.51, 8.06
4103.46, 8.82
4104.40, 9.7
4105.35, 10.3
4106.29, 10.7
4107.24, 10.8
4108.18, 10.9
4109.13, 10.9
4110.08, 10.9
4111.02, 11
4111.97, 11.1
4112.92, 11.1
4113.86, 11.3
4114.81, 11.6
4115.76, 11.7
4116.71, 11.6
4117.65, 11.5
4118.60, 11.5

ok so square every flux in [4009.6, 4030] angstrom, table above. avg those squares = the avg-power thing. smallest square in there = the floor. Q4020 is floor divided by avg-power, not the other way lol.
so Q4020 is 0.93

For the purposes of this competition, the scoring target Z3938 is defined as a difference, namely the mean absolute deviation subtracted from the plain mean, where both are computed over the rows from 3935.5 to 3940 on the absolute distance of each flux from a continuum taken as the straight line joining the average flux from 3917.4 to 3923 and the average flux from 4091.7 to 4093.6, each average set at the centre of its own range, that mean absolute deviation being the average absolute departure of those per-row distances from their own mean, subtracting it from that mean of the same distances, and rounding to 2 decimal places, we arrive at 2.89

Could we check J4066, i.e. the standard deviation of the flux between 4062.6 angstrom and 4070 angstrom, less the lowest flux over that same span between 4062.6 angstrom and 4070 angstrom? -10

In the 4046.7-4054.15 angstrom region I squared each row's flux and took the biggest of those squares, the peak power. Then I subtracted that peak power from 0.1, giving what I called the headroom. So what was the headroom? -125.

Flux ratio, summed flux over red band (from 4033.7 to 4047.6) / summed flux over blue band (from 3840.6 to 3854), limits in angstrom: 1.2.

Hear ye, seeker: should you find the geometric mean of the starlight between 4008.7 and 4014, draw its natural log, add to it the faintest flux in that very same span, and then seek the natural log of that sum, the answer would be 2.59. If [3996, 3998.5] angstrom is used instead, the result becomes 2.50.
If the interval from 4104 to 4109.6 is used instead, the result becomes 2.49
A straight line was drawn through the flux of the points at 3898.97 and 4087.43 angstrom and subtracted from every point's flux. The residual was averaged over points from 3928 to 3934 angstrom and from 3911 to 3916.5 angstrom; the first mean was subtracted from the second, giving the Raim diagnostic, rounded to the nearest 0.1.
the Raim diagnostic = 6.8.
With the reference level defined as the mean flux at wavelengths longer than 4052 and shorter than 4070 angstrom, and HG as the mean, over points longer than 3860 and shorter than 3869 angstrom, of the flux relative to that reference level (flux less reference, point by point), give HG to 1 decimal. -1.0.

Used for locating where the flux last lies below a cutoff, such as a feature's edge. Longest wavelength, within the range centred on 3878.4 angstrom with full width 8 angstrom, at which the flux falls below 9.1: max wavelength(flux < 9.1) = 3880.16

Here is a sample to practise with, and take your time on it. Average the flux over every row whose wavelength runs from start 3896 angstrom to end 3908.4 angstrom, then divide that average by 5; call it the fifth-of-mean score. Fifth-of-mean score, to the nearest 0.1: 1.8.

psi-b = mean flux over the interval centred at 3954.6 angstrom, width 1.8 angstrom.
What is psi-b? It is 10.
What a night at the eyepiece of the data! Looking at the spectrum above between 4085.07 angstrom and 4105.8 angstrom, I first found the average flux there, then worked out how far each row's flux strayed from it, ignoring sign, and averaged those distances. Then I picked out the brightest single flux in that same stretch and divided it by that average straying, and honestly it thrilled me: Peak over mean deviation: 11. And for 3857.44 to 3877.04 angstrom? 15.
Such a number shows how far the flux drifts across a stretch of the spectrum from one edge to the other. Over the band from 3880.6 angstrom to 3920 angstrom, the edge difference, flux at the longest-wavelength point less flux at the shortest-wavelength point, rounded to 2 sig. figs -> -1.0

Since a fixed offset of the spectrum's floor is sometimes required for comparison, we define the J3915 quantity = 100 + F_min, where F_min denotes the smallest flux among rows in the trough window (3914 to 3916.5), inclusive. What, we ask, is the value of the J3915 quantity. 109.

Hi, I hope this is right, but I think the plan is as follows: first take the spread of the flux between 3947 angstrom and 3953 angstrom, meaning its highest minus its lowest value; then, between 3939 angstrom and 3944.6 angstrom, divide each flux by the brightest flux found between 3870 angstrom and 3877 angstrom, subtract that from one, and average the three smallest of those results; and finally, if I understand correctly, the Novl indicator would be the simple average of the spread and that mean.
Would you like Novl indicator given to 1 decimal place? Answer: 0.3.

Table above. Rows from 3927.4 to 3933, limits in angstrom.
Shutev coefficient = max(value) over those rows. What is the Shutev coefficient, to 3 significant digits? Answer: 5.74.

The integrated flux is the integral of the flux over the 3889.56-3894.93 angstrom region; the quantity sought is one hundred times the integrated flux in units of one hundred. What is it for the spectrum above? 46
